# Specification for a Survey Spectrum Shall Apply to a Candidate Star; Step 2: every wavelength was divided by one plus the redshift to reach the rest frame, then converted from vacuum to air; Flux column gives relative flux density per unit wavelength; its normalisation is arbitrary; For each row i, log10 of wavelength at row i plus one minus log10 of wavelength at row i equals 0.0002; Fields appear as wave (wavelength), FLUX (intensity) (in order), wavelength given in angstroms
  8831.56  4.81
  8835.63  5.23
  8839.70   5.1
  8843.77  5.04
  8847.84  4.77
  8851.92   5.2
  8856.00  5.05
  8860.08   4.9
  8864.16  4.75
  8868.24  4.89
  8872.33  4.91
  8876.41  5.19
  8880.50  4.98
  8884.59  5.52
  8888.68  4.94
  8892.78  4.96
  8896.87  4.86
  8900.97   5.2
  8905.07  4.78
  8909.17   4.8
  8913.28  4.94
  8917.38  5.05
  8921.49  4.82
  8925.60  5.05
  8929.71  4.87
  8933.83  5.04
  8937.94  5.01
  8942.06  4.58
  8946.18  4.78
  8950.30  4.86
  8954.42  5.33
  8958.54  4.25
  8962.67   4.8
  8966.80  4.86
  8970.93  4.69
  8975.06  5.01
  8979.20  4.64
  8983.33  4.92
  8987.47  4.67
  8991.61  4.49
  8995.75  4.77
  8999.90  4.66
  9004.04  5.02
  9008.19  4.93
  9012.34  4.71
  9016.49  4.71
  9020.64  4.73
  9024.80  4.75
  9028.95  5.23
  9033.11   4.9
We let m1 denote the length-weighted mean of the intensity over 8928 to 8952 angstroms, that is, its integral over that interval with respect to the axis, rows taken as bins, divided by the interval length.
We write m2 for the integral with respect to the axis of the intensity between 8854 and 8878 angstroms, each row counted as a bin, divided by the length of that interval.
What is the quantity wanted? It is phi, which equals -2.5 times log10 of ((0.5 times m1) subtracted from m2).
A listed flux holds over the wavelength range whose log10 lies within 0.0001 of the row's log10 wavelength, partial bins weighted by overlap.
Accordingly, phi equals -1.00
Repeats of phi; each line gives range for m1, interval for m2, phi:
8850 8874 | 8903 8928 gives -0.96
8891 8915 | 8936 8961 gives -0.92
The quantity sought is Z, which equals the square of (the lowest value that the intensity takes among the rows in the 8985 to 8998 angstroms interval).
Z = 20.2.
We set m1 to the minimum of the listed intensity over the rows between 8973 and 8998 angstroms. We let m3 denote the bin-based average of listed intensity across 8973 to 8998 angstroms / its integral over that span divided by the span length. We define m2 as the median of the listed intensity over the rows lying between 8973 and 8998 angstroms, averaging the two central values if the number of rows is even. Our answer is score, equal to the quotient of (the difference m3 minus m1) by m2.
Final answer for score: 0.055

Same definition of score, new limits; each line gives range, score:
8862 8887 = 0.059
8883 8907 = 0.052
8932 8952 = 0.056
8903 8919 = 0.022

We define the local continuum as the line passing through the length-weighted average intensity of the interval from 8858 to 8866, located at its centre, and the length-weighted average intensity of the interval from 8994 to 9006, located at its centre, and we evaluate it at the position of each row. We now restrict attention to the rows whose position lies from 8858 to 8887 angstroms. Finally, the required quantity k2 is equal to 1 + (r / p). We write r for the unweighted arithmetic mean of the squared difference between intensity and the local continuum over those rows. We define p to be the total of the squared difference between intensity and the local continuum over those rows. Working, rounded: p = 0.66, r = 0.094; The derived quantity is 1.14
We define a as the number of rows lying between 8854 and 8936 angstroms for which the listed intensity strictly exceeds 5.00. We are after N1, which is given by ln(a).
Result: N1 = 1.9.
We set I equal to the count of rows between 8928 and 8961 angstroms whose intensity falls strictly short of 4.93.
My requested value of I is 5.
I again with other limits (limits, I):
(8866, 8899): 3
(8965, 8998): 7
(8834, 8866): 3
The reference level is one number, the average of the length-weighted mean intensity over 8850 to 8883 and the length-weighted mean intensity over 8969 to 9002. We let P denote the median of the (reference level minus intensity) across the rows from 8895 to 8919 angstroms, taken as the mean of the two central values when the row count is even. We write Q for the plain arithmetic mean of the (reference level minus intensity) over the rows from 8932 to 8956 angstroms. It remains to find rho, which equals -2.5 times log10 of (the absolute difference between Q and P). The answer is 3.7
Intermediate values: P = -0.04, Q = -0.07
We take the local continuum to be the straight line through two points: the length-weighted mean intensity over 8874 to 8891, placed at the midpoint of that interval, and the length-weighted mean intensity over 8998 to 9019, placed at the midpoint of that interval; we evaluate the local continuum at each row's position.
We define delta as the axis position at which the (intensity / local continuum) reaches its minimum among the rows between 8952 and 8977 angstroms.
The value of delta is 8958.54 angstroms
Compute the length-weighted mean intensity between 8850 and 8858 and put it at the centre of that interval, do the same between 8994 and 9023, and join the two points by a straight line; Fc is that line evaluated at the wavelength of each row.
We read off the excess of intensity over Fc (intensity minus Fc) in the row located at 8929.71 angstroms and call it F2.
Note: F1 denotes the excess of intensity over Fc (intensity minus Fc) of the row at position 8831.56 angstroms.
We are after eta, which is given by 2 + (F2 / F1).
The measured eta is 2.2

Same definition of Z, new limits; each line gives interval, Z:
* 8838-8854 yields 22.8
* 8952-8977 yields 18.1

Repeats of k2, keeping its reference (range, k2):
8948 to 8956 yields 1.50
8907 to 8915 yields 1.50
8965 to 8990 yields 1.17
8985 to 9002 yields 1.25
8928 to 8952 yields 1.17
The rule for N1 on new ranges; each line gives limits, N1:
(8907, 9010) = 1.9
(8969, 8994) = 0.0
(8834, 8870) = 1.6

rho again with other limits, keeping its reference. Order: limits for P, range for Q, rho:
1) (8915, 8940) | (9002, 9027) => 1.7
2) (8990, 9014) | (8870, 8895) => 1.2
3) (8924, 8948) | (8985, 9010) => 1.8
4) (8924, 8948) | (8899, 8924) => 5.2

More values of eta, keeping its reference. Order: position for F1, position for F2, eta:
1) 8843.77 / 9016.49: 2.6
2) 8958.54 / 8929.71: 2.1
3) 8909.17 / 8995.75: 2.2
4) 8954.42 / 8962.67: 1.8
